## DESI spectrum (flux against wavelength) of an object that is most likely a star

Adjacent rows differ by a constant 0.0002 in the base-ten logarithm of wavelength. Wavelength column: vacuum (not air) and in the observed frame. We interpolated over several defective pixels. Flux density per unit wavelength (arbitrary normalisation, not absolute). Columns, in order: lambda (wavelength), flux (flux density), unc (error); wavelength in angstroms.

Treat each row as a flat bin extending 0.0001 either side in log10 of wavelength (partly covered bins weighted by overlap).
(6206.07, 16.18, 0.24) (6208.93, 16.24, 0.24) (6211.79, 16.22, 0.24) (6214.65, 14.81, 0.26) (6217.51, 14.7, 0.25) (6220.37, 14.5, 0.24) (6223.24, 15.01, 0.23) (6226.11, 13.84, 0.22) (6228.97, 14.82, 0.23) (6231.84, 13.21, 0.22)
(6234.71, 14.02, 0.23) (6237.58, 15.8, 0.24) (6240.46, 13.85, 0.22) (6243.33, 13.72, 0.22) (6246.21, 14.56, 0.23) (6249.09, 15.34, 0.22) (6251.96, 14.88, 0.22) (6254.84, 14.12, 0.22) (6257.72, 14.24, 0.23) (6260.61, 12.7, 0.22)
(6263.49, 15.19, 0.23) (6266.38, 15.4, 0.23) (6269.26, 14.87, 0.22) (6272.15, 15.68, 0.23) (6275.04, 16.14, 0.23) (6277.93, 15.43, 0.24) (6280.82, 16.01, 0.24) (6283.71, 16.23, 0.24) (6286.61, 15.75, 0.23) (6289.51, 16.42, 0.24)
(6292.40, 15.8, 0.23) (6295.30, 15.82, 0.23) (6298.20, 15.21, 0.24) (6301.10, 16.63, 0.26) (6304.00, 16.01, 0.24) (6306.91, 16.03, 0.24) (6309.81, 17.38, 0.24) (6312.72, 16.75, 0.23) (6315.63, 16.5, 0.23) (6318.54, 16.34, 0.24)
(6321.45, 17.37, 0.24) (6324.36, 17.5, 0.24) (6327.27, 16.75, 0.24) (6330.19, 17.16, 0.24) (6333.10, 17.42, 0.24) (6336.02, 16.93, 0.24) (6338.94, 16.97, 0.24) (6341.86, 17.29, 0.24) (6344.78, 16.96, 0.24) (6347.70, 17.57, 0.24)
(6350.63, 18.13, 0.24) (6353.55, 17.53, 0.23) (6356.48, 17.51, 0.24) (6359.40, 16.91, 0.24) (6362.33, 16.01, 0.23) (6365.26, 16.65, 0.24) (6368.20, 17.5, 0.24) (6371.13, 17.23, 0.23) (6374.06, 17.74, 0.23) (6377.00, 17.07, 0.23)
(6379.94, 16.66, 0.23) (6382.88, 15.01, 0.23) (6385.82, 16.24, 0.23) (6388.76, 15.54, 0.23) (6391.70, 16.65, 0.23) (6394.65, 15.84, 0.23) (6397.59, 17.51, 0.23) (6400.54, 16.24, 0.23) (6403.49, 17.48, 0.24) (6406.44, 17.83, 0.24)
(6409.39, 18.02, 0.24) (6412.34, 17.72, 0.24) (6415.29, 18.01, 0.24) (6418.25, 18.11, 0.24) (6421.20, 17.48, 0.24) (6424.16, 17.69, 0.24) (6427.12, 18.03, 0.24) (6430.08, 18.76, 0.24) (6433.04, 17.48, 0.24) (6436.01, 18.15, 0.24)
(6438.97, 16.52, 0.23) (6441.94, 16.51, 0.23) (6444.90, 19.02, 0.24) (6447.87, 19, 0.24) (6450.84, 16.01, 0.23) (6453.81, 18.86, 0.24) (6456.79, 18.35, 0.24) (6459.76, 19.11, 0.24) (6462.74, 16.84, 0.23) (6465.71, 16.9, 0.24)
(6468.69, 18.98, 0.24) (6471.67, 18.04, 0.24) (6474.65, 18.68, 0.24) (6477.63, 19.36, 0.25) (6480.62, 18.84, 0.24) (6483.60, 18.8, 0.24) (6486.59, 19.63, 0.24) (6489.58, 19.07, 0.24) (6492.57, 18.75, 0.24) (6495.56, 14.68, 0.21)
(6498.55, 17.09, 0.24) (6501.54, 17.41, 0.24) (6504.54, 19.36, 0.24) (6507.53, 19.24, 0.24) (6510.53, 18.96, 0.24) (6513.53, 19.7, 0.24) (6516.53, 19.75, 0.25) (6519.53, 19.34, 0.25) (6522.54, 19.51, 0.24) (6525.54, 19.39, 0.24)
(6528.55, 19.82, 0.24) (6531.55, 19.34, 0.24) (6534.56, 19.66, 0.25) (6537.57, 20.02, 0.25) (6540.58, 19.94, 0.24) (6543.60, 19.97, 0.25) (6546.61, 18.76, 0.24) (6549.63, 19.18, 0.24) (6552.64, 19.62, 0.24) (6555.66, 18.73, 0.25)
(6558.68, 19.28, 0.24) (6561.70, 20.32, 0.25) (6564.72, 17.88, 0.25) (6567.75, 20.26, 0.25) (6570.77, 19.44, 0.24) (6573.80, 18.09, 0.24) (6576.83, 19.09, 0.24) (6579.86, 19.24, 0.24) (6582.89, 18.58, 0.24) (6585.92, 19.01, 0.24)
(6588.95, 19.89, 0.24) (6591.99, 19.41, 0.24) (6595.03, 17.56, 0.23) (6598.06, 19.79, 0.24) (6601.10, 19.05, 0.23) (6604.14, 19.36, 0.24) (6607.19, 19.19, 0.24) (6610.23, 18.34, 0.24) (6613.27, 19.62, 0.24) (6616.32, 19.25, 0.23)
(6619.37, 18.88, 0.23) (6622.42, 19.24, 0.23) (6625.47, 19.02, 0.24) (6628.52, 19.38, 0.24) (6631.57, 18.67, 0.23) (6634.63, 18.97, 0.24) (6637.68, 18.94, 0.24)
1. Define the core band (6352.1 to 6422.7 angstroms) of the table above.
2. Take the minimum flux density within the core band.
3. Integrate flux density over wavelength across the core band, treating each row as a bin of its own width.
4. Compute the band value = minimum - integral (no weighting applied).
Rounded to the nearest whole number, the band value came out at -1187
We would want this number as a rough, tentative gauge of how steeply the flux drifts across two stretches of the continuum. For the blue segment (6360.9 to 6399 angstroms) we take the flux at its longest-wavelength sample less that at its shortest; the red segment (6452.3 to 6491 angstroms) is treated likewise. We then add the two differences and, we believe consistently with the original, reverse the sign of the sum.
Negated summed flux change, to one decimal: -1.7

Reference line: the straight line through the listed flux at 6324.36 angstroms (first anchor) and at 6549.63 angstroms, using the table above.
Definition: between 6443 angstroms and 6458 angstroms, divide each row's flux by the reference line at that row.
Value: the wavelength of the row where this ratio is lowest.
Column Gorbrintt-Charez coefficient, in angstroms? 6450.84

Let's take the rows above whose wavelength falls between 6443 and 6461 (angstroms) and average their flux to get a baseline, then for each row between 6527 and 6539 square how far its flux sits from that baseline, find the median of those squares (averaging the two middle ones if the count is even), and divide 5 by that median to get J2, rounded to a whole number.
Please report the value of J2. 3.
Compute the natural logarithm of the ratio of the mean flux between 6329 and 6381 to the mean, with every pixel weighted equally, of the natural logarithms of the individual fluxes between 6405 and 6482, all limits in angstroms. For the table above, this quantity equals 1.78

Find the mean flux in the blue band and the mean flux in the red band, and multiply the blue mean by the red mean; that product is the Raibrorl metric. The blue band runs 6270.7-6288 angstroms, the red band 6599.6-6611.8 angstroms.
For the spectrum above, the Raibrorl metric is 301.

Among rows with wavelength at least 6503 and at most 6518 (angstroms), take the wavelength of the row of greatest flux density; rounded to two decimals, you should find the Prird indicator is 6516.53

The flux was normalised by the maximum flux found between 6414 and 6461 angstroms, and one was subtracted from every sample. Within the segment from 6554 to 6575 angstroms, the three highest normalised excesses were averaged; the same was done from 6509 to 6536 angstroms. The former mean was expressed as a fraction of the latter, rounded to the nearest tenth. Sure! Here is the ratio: 1.4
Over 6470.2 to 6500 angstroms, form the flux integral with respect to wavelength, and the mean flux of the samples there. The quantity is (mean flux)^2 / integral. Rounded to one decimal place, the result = 0.6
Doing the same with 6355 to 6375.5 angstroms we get 0.8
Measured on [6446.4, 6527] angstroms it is 0.2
